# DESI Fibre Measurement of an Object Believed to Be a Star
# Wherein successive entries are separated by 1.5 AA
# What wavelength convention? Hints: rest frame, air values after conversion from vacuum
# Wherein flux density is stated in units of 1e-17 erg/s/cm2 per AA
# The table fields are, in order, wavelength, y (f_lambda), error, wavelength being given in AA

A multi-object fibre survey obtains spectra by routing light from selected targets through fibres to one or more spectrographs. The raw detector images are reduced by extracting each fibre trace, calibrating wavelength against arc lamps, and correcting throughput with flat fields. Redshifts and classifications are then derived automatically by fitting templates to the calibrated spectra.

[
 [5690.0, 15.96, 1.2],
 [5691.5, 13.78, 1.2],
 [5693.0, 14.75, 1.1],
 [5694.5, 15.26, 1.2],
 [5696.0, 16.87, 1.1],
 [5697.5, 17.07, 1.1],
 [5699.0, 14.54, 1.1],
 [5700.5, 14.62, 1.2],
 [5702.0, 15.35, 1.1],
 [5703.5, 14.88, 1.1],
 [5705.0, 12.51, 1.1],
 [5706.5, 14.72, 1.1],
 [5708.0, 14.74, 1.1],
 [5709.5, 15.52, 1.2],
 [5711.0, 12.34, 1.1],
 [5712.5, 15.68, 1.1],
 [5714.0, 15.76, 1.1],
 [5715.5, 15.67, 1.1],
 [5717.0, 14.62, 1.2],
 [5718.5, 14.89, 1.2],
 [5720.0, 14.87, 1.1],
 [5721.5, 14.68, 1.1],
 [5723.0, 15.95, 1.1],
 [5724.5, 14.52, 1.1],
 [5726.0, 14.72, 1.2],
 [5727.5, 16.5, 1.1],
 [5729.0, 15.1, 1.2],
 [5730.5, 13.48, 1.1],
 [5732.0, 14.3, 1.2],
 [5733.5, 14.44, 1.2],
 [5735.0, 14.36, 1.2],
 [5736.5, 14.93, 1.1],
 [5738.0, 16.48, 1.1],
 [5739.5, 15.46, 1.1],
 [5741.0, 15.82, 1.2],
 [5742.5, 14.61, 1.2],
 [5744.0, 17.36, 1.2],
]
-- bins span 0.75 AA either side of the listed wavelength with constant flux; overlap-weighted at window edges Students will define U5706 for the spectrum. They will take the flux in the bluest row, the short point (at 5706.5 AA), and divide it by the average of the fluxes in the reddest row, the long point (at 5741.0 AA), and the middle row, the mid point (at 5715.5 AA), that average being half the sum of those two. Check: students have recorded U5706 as 0.93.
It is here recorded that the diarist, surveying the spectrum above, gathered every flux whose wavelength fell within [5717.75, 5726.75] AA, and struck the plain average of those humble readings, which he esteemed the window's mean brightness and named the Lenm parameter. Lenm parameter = 14.94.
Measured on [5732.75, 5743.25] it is 15.16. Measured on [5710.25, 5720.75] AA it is 14.83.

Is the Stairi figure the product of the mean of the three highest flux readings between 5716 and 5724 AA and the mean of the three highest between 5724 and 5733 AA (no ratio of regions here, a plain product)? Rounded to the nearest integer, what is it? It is 235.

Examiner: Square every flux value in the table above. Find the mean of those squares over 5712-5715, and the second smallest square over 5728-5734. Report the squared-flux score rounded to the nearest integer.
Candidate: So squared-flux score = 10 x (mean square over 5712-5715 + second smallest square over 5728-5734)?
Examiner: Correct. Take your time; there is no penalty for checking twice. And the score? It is 4516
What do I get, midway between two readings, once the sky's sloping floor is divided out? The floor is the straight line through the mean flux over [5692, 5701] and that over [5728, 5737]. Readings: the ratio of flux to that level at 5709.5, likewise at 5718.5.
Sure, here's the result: 1.01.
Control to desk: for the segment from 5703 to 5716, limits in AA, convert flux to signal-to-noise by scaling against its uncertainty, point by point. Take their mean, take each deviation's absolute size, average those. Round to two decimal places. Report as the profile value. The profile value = 0.90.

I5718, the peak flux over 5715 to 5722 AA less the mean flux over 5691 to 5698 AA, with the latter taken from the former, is 0.1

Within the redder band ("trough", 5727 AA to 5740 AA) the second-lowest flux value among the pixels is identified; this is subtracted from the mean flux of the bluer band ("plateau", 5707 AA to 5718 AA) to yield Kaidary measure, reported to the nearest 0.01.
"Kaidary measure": 0.60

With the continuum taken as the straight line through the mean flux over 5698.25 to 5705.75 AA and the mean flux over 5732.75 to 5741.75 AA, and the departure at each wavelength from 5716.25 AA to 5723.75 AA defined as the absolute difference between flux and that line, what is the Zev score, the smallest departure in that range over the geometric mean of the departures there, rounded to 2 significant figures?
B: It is 0.28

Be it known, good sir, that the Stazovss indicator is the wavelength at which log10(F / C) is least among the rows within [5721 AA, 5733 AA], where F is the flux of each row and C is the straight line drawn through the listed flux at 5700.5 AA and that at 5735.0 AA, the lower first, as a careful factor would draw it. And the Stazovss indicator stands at 5730.5 AA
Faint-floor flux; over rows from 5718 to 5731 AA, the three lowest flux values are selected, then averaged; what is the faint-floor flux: 14.2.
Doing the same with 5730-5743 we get 14.0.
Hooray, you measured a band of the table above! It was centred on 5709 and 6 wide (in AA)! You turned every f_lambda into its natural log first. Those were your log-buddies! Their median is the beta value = 2.69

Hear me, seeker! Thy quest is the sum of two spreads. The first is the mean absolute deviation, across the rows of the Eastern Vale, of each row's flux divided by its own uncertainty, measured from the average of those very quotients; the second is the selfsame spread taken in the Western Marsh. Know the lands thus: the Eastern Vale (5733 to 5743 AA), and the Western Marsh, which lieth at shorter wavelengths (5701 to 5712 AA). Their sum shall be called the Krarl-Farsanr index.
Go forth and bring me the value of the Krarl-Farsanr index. 1.80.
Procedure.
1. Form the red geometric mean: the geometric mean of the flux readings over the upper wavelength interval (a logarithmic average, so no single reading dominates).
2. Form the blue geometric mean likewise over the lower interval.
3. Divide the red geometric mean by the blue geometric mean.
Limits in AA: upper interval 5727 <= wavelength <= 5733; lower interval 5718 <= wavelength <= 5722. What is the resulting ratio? 1.00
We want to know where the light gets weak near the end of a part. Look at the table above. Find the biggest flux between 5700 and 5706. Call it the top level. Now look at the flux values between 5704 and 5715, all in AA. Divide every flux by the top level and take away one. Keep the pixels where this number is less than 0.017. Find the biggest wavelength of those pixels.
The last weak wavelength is 5711.0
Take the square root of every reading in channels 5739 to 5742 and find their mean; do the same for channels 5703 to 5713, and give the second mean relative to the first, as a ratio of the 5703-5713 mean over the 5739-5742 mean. 0.957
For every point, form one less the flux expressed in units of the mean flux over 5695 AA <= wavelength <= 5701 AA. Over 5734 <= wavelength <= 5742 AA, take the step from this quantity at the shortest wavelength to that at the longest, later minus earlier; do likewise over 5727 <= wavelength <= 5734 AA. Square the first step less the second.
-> 0.050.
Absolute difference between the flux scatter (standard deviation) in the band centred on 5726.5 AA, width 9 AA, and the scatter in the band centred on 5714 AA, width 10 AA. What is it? 0.15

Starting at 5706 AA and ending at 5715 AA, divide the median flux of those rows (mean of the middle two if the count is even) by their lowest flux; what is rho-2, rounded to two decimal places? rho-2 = 1.23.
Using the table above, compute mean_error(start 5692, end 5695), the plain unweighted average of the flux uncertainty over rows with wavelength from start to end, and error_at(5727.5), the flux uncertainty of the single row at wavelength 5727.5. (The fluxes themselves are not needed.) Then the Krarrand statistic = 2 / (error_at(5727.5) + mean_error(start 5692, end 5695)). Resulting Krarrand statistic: 0.89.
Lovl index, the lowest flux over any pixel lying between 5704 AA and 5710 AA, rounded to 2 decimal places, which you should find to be 12.51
